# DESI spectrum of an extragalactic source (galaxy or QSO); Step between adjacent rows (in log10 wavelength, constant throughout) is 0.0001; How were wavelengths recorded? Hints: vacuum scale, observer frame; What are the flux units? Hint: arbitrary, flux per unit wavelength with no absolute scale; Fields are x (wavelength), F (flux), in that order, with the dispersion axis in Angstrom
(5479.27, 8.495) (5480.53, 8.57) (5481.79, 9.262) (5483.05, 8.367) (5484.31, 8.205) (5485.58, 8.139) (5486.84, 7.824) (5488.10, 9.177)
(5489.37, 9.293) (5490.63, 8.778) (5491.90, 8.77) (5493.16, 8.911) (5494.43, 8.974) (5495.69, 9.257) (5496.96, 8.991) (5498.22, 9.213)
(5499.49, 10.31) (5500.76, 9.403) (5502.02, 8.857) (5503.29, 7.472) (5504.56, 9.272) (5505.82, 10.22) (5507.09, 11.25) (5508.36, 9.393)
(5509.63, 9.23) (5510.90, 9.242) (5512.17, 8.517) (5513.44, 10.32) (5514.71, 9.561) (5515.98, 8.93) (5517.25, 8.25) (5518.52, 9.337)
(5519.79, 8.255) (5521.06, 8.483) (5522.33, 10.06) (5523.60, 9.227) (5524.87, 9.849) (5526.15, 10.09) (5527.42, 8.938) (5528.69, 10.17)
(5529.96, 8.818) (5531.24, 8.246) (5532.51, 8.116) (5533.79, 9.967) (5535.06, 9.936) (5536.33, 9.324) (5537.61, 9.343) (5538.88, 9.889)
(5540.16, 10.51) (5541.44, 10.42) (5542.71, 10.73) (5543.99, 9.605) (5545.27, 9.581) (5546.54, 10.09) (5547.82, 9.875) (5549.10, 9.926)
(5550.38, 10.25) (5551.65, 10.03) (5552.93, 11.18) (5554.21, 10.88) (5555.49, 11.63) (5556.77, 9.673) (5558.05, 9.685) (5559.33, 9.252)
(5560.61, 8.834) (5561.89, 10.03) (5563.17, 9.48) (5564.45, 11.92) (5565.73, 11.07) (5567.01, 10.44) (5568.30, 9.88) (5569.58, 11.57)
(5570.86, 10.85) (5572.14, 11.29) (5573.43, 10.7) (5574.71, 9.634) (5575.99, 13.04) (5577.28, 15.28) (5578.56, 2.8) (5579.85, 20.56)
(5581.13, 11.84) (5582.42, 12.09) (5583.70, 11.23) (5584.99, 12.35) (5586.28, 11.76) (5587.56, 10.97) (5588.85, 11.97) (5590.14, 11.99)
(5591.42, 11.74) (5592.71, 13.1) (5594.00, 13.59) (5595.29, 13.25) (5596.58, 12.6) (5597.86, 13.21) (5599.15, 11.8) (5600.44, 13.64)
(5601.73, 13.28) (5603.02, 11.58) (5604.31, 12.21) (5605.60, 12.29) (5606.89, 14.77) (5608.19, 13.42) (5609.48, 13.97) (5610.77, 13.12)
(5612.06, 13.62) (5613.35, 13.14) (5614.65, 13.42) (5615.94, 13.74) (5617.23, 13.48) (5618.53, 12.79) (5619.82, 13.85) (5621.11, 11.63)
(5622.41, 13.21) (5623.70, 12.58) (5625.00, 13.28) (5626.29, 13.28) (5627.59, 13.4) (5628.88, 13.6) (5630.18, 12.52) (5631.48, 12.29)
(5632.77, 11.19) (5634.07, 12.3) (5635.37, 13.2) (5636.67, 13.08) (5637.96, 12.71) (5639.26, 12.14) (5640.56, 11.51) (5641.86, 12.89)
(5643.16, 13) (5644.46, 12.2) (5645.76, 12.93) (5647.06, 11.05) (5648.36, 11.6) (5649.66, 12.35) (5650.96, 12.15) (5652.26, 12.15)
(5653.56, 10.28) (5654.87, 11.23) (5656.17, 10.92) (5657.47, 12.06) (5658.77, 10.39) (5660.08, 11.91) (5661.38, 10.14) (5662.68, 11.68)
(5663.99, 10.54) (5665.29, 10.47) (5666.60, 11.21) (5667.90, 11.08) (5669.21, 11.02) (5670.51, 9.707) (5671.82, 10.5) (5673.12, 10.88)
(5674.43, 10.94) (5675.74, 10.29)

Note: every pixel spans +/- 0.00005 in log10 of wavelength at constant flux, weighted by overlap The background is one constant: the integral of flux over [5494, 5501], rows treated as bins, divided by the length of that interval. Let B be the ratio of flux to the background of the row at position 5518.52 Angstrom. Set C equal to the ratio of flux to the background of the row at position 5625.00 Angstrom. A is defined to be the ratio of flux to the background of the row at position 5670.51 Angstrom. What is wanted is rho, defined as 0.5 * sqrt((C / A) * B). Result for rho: 0.58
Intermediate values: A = 1.04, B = 1.00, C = 1.42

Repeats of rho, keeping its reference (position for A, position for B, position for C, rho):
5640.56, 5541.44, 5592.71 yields 0.56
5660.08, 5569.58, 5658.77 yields 0.52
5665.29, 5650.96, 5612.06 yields 0.65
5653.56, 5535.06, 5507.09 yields 0.54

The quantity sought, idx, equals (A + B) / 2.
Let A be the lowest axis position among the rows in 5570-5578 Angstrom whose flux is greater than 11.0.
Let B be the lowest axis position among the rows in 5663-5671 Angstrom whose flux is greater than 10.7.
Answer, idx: 5619.4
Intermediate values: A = 5572.14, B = 5666.60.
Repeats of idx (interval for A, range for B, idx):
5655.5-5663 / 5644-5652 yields 5651.0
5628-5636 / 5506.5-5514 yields 5568.0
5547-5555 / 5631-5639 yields 5592.2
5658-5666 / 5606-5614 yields 5633.5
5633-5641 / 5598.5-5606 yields 5616.6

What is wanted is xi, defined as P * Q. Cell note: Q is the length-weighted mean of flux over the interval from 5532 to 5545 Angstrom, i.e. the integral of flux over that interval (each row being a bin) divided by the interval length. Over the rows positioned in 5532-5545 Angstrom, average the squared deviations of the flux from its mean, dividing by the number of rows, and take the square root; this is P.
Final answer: 7.0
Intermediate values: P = 0.72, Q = 10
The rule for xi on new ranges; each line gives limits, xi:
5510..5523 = 6.4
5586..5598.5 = 10.1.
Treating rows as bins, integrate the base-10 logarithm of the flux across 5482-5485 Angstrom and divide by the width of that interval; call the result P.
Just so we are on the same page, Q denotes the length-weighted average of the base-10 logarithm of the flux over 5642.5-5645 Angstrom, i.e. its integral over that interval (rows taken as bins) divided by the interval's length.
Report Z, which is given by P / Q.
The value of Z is 0.840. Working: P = 0.92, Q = 1.10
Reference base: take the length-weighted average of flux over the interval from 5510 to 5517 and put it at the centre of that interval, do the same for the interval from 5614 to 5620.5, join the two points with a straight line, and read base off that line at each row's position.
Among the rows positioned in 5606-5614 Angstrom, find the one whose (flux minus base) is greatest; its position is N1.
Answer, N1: 5606.89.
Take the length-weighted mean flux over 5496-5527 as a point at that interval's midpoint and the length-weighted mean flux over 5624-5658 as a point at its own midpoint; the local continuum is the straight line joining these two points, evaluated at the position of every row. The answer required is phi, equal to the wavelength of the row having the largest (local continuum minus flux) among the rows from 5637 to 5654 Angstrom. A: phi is 5653.56 Angstrom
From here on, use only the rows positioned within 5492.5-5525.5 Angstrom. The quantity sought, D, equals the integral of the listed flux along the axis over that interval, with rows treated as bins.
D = 306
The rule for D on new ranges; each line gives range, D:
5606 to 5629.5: 313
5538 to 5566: 285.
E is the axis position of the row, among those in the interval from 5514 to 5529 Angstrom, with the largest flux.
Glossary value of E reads 5528.69 Angstrom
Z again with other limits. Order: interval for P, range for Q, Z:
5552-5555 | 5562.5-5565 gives 1.013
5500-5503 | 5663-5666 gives 0.930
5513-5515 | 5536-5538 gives 1.032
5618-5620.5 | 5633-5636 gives 1.030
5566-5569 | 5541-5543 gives 0.985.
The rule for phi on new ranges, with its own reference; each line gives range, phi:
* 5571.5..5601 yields 5578.56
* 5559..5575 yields 5560.61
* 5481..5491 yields 5486.84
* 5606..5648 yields 5647.06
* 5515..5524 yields 5519.79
